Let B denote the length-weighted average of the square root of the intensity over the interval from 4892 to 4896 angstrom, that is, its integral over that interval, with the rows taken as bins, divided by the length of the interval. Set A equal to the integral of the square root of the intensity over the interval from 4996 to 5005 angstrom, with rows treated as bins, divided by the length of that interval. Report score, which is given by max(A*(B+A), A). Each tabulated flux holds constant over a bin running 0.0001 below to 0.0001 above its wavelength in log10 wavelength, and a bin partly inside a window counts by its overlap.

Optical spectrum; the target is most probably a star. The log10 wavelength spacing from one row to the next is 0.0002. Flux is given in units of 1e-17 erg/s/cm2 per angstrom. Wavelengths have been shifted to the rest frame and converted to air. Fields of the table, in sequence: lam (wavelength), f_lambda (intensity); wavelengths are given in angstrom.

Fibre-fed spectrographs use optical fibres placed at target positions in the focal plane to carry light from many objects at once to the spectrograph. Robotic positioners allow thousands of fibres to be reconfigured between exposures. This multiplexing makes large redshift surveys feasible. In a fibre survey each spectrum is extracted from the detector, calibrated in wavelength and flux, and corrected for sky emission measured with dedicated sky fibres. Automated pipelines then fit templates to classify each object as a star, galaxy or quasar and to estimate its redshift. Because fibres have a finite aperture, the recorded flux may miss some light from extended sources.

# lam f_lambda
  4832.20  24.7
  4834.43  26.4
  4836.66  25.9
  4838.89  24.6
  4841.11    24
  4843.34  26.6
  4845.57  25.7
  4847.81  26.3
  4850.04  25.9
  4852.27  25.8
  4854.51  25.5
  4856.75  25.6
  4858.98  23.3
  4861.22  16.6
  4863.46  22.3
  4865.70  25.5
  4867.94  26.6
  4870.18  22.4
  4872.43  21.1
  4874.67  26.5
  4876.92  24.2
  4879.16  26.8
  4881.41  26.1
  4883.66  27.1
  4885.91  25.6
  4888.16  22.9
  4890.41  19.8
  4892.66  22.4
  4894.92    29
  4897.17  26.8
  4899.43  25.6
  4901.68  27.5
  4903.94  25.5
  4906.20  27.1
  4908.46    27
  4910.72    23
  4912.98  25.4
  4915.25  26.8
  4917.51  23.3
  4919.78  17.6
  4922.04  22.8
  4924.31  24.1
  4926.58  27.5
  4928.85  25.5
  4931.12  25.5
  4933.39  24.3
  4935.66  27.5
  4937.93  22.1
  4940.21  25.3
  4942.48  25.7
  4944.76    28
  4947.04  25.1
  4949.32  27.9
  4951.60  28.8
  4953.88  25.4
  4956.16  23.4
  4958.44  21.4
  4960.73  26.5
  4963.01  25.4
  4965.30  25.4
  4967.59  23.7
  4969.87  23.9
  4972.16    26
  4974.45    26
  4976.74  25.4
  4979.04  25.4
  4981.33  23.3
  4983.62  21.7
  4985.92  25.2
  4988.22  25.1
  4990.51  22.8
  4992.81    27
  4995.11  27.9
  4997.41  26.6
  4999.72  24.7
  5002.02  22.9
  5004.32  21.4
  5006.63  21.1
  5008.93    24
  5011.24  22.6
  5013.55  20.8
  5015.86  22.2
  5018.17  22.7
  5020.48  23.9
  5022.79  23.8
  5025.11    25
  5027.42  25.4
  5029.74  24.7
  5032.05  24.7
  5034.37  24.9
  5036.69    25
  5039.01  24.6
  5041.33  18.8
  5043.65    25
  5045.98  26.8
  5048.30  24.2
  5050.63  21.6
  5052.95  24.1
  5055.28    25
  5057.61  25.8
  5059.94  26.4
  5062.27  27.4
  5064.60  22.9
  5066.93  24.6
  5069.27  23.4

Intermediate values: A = 4.91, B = 5.09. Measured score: 49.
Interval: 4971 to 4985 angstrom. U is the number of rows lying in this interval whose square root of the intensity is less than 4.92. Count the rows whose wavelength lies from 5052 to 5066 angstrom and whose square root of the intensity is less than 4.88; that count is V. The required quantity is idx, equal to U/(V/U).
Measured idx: 4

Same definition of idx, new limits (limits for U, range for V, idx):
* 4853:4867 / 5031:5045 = 9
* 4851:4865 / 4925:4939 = 9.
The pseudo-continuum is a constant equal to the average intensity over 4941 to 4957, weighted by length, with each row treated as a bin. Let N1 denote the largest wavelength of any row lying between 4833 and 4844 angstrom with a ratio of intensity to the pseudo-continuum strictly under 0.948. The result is 4841.11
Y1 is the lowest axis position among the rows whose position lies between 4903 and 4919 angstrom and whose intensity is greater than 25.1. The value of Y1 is 4903.94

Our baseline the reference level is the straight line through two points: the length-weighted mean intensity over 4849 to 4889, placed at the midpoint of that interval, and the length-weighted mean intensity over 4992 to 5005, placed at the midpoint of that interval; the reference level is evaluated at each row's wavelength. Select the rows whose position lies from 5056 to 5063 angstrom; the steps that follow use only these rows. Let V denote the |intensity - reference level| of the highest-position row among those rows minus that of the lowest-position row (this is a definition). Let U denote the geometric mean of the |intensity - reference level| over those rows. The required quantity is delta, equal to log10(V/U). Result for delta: 0.3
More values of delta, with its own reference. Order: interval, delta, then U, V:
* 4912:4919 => -0.3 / 1.28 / 0.7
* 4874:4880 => -0.6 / 1.10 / 0.3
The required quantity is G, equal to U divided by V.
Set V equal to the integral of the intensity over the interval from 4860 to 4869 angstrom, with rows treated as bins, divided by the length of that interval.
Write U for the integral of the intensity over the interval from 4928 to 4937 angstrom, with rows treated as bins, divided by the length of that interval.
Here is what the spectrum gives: 1.13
